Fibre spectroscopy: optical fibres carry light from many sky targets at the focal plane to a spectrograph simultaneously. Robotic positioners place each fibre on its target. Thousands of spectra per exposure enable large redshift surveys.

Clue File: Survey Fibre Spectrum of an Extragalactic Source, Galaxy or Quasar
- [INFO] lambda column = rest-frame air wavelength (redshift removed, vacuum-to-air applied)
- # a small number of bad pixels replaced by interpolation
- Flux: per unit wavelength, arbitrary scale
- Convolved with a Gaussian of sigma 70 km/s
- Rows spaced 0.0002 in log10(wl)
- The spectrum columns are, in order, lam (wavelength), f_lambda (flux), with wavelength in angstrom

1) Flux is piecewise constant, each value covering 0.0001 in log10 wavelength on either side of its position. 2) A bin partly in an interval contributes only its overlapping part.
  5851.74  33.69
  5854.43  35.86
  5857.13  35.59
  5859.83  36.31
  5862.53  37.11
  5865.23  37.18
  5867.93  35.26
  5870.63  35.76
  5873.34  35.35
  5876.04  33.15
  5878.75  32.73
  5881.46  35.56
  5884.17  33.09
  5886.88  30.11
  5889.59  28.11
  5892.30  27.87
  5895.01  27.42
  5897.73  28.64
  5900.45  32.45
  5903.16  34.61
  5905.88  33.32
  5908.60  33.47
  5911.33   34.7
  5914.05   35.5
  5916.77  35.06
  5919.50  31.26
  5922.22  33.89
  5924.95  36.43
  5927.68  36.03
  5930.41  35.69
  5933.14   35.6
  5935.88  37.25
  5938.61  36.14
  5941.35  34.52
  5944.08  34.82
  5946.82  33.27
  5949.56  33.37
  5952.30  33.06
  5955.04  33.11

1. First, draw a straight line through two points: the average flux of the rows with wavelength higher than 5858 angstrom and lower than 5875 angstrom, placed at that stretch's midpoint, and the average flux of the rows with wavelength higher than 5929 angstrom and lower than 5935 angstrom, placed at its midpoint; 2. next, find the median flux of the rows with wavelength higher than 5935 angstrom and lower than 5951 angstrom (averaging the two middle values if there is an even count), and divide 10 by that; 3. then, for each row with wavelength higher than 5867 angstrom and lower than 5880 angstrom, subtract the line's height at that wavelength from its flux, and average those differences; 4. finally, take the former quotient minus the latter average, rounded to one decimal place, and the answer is 1.9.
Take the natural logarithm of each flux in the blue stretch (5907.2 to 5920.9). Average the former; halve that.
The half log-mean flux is 1.76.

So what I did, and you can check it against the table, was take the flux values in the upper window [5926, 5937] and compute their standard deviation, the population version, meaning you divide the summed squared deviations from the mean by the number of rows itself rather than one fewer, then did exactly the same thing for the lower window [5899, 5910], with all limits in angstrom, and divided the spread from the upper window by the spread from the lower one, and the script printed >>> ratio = 0.9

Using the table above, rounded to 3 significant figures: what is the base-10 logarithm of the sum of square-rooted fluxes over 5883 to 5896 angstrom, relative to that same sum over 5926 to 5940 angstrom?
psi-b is -0.0457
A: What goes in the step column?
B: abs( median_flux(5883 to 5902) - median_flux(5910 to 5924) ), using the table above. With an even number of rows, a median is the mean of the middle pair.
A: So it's 6.1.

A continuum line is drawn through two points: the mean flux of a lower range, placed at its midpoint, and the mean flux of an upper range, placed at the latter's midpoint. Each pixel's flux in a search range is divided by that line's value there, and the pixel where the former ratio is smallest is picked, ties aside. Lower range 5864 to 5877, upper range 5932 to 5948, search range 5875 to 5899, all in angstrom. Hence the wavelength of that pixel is 5895.01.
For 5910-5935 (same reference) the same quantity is 5919.50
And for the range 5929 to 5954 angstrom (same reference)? 5952.30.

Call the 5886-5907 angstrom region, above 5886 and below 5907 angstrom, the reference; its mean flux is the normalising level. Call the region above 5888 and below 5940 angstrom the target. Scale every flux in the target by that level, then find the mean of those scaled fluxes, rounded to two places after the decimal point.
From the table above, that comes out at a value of 1.10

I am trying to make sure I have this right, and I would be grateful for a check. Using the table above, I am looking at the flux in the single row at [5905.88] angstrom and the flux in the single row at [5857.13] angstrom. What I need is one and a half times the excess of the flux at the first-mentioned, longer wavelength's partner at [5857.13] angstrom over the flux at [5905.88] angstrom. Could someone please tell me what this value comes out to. 3.4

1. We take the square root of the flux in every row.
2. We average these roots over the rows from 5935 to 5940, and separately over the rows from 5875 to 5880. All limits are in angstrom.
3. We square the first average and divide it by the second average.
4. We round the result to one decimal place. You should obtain 6.4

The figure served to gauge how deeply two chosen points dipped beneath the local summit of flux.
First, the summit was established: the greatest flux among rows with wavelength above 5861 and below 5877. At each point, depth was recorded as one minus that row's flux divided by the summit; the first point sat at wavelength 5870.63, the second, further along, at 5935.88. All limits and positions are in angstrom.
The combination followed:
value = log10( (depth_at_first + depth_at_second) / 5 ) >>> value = -2.1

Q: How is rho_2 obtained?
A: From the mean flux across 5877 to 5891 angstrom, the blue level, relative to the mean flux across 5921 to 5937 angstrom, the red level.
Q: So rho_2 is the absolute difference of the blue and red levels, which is 4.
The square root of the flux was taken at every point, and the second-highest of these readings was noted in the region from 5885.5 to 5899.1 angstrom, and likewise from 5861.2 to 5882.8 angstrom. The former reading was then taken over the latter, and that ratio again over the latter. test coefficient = 0.144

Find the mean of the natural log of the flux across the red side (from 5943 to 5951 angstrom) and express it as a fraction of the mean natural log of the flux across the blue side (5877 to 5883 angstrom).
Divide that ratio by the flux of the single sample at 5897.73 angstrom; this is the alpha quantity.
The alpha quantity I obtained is 0.035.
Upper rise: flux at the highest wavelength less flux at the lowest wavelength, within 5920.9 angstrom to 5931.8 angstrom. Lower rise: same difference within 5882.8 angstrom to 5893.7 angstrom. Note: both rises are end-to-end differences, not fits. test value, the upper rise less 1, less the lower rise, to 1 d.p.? 6.0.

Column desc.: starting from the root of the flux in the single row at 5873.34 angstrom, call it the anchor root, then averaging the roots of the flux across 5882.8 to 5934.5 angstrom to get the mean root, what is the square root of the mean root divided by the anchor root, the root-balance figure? 0.98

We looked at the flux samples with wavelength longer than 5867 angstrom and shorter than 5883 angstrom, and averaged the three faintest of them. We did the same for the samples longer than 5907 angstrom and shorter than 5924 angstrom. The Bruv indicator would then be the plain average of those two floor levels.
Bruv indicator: 33.3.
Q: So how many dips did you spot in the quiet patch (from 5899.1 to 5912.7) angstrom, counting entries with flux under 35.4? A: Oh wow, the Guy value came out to 5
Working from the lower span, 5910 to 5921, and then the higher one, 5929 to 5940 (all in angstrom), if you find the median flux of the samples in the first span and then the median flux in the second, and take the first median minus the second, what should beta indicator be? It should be -1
